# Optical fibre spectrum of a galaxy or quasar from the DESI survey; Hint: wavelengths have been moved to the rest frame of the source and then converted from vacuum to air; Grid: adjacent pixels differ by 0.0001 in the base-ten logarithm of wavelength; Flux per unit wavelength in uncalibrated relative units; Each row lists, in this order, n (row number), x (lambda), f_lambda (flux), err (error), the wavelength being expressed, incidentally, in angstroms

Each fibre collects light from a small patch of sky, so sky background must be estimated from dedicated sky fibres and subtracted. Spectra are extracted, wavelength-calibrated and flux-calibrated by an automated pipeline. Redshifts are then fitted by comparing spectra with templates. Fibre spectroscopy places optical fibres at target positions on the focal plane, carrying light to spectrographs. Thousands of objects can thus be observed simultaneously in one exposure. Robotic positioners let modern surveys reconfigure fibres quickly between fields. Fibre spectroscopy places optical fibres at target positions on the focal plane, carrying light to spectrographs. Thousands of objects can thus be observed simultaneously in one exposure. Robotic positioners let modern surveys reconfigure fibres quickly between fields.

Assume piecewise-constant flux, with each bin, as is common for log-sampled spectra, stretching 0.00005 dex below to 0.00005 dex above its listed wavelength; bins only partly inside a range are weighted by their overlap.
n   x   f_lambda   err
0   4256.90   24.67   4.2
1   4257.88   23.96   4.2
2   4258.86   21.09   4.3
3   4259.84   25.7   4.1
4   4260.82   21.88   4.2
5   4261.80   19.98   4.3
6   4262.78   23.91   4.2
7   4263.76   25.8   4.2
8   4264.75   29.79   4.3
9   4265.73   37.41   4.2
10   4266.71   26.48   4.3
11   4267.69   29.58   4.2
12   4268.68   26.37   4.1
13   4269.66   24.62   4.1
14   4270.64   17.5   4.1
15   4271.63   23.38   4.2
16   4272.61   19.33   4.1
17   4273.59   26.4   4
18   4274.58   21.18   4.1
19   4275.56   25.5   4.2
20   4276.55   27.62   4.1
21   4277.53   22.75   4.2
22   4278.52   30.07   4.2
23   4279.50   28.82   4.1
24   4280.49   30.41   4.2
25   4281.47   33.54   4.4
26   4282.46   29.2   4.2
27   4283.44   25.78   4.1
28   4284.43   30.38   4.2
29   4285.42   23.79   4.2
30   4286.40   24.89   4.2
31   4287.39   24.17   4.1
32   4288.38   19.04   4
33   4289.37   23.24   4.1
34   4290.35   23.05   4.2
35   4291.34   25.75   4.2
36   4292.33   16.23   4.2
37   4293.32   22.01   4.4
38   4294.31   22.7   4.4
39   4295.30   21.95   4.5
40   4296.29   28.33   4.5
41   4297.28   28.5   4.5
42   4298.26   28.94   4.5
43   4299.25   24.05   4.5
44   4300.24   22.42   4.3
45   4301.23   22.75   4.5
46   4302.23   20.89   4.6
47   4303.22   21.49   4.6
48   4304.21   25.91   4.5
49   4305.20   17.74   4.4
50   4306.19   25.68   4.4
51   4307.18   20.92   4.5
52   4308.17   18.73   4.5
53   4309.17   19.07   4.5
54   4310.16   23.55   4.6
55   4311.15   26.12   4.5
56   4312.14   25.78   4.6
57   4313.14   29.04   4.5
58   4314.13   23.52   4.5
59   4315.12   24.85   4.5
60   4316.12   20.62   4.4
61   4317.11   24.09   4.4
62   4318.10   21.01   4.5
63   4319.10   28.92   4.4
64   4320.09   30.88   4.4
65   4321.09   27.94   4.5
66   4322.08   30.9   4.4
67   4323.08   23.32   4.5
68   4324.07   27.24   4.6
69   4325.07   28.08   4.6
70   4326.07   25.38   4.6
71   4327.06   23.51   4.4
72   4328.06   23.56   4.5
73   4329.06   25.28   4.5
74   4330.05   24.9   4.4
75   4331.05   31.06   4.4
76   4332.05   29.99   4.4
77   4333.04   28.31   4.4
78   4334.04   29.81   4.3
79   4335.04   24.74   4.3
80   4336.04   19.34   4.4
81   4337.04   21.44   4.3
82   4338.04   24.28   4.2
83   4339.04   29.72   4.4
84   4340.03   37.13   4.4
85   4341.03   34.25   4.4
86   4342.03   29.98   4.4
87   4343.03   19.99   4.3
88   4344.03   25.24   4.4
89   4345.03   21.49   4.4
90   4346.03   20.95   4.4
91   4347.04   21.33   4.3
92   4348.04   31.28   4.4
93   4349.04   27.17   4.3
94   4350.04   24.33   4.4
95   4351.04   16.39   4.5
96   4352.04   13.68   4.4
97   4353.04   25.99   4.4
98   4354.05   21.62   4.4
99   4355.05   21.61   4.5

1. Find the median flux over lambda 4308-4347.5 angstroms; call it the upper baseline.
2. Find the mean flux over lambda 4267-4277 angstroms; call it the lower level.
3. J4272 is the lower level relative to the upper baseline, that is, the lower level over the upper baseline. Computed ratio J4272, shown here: 0.96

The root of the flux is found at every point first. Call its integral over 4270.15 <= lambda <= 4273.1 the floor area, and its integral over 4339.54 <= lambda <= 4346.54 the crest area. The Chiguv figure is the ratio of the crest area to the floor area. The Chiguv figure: 2.7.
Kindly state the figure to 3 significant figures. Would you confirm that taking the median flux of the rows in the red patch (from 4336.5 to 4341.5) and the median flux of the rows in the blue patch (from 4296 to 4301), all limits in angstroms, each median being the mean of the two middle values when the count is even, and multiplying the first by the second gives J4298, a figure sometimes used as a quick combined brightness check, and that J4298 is 842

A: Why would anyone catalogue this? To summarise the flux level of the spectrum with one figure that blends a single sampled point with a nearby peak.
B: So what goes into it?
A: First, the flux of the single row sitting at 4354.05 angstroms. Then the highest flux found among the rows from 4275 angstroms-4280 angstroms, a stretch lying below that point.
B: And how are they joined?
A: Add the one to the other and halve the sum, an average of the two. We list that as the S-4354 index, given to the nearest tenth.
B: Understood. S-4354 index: 25.8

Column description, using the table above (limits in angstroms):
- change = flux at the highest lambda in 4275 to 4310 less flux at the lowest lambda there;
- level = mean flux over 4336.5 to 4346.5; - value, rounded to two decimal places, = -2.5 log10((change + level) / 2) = -2.50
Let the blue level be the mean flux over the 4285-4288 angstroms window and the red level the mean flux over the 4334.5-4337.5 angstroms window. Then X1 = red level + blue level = 46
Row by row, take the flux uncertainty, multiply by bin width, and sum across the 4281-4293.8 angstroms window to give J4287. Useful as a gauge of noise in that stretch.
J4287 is 54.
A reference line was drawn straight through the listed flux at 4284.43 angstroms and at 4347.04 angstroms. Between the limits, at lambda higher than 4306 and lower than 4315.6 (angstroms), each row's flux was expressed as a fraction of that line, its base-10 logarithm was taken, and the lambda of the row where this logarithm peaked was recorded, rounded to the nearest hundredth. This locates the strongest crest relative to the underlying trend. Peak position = 4313.14 angstroms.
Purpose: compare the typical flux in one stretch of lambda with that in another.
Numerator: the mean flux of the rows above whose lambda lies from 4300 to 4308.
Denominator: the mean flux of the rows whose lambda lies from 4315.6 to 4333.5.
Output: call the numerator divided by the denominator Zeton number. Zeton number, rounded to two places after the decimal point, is 0.84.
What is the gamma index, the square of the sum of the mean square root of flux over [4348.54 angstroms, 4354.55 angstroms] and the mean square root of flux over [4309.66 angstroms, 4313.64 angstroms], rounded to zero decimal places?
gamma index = 94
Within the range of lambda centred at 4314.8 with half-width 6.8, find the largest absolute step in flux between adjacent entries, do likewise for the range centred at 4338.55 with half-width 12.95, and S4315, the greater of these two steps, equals 10.0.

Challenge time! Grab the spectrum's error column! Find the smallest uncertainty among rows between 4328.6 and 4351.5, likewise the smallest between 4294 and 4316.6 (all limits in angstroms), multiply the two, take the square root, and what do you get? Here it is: 4.25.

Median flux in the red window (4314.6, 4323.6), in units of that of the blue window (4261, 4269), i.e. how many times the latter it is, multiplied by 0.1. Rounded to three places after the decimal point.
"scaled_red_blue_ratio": 0.094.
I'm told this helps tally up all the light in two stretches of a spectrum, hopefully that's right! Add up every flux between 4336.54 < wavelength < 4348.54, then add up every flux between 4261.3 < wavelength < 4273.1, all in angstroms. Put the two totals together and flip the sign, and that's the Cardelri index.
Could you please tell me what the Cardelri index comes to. -621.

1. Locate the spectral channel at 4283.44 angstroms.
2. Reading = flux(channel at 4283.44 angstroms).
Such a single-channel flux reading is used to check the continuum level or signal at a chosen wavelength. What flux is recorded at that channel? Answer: 25.78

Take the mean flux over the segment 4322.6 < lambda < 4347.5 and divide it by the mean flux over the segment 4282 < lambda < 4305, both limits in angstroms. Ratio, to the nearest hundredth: 1.08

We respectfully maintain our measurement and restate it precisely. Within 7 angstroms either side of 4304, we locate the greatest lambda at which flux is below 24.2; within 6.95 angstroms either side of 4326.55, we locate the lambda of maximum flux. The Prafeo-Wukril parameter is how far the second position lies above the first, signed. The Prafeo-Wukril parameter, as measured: 20.9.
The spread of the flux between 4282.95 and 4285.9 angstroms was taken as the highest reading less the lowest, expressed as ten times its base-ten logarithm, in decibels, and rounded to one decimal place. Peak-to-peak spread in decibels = 8.2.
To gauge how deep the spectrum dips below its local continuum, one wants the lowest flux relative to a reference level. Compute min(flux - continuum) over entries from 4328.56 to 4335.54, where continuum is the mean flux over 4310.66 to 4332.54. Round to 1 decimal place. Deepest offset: -1.4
